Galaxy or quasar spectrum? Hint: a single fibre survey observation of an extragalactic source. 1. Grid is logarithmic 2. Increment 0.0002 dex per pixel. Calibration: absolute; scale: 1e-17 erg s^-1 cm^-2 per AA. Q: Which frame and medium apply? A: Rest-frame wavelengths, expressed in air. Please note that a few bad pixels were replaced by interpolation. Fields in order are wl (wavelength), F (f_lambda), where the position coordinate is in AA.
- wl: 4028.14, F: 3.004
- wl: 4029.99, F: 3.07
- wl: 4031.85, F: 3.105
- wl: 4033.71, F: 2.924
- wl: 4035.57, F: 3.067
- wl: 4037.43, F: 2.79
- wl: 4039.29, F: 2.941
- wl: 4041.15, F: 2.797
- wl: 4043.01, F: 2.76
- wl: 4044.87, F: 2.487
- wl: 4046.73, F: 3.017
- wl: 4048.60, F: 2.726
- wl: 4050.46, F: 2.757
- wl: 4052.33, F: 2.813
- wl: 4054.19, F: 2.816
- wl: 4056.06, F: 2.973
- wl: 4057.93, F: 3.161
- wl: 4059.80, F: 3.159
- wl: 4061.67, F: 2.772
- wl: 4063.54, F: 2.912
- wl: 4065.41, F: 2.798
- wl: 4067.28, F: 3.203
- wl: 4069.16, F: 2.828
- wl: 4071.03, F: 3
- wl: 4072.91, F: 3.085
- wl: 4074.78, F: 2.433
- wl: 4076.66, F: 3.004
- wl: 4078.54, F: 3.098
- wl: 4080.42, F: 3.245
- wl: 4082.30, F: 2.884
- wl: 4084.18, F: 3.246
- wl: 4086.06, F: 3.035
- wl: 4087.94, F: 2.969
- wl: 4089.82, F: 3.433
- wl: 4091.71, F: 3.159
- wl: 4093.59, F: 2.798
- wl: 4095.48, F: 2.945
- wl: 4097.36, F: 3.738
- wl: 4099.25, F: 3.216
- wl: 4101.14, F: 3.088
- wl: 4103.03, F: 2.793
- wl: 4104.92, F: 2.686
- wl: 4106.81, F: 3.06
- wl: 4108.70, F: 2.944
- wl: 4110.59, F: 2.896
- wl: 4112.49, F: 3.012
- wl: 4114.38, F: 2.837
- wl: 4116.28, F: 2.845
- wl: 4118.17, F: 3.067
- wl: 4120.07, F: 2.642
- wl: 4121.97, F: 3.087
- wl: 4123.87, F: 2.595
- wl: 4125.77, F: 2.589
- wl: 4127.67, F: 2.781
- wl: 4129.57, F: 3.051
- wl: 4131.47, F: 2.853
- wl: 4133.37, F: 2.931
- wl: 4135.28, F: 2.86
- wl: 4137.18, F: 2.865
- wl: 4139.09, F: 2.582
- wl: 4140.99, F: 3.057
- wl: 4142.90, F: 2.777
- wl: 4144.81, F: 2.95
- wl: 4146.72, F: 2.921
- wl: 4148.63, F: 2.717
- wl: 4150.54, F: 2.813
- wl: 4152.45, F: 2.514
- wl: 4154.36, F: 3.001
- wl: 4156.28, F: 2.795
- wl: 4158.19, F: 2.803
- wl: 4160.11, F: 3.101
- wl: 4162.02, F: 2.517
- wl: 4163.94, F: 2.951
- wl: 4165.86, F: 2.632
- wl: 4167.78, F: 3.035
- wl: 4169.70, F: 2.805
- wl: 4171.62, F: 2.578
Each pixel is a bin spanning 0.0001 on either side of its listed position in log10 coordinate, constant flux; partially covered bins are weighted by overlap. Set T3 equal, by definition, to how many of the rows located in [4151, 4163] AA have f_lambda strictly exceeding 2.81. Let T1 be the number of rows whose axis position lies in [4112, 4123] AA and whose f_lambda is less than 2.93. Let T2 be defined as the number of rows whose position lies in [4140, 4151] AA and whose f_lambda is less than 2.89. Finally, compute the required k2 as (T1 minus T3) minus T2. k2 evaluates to -2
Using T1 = 3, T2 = 3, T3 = 2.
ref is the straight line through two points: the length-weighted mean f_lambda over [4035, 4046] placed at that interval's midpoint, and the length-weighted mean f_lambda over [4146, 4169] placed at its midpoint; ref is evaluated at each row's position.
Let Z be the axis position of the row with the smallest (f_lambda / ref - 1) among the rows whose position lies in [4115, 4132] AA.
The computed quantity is 4125.77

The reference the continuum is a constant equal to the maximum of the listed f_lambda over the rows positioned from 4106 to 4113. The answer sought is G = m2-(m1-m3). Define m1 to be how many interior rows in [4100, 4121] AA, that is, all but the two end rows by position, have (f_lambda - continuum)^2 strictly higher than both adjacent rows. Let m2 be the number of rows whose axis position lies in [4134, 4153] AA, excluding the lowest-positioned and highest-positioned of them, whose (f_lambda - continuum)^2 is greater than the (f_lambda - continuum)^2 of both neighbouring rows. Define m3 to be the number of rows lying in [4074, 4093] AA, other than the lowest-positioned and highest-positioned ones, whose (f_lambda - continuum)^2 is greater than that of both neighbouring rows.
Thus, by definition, 3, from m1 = 3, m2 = 3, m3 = 3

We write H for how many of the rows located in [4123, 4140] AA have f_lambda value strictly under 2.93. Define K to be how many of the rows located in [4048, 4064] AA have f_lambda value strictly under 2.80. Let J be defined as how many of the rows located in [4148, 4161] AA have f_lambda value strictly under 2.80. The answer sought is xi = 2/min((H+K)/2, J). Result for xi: 0.7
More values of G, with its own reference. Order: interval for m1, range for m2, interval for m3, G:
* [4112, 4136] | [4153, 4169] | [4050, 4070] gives 2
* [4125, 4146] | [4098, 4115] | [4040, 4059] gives 0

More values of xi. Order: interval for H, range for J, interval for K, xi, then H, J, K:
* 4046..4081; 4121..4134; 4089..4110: 0.7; 9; 3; 3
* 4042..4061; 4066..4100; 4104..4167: 1.0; 6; 2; 12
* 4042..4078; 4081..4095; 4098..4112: 2.0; 11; 1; 2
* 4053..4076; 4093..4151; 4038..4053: 0.4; 6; 10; 5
